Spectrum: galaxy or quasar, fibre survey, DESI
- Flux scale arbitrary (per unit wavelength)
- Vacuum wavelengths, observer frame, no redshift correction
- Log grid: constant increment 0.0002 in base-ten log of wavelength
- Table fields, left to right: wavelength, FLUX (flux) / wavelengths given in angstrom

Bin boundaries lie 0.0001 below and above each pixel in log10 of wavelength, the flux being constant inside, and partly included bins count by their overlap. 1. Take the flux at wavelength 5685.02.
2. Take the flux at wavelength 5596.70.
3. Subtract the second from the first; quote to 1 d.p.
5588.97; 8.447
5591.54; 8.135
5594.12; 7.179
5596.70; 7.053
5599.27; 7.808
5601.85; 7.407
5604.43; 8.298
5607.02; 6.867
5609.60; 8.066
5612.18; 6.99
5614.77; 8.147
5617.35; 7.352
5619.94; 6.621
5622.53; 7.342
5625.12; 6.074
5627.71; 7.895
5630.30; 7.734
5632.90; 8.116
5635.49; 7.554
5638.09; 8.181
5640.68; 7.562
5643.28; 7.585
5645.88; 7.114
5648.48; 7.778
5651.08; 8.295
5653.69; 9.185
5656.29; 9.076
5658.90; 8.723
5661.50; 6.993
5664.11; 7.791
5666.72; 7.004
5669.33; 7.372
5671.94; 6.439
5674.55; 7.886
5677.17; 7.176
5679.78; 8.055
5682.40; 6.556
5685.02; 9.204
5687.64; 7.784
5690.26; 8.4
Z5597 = 2.2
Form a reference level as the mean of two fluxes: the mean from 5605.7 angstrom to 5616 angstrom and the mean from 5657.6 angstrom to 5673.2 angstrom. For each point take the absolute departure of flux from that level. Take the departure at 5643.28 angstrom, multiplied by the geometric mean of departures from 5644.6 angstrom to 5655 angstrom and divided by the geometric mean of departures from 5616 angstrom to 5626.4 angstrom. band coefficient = 0.25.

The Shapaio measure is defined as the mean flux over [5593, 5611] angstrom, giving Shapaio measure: 7.5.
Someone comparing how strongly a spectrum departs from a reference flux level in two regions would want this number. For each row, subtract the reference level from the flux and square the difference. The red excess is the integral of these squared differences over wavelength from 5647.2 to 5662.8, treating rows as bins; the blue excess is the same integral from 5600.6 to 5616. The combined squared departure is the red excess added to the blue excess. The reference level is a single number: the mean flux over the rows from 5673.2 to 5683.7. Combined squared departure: 28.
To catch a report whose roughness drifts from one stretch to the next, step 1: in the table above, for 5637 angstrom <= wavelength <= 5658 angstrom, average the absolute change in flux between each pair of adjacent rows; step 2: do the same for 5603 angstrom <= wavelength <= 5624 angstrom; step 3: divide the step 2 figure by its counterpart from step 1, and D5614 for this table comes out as 2.2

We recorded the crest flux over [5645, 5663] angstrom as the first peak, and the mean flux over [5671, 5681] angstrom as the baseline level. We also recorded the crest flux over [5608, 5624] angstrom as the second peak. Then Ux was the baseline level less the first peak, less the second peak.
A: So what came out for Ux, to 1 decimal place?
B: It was -9.9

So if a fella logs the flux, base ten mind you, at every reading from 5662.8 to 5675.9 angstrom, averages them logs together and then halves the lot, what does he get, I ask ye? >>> 0.431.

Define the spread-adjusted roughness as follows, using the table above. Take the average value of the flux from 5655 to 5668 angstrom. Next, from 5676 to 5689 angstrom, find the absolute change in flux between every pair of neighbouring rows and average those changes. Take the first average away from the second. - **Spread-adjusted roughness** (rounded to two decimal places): -6.31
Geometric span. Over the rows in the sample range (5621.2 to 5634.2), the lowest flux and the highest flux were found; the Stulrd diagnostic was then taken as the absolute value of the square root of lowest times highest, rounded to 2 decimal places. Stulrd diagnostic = 7.02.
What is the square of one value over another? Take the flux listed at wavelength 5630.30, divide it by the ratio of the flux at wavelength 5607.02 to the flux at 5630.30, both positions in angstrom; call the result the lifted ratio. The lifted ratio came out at 8.7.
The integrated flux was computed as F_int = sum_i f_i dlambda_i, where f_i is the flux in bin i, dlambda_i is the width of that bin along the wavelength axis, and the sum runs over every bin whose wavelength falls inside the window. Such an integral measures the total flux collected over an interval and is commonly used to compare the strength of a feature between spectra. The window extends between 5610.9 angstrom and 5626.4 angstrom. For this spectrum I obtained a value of 110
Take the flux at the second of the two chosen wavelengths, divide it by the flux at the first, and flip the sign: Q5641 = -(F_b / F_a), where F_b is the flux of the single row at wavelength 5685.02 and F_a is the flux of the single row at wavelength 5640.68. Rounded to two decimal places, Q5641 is -1.22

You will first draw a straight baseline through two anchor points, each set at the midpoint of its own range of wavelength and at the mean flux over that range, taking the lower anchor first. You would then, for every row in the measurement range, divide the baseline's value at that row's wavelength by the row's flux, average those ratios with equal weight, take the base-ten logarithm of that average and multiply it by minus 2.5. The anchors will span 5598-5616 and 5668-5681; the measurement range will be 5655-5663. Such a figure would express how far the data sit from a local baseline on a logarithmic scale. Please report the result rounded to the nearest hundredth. 0.10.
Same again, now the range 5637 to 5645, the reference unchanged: 0.03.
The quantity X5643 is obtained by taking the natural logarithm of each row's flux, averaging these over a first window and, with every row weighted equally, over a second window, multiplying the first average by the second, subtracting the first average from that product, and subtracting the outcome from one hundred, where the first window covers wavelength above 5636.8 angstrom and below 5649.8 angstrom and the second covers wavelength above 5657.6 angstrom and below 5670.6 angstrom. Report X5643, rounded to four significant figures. 97.92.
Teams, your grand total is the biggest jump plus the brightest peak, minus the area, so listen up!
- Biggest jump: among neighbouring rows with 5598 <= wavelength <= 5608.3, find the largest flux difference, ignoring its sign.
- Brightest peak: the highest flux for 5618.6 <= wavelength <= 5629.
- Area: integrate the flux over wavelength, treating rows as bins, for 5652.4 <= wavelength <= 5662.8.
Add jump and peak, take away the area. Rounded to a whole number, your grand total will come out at -79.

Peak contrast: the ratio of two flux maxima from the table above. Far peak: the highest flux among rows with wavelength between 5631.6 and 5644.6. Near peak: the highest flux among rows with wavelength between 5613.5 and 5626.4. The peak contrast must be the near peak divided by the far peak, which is 1.00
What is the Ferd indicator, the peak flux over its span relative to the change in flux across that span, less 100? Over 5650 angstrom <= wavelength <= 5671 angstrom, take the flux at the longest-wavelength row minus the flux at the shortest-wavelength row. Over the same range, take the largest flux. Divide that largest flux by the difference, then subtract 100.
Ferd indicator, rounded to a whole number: -110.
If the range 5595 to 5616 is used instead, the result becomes -92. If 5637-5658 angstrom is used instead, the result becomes -90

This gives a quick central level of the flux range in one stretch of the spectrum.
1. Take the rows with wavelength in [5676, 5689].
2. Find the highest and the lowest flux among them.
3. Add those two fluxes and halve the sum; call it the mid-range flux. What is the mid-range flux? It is 7.88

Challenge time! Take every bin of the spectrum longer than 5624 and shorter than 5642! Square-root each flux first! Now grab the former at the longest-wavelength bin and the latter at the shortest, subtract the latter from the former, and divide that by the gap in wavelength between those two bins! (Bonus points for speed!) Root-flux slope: 0.018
